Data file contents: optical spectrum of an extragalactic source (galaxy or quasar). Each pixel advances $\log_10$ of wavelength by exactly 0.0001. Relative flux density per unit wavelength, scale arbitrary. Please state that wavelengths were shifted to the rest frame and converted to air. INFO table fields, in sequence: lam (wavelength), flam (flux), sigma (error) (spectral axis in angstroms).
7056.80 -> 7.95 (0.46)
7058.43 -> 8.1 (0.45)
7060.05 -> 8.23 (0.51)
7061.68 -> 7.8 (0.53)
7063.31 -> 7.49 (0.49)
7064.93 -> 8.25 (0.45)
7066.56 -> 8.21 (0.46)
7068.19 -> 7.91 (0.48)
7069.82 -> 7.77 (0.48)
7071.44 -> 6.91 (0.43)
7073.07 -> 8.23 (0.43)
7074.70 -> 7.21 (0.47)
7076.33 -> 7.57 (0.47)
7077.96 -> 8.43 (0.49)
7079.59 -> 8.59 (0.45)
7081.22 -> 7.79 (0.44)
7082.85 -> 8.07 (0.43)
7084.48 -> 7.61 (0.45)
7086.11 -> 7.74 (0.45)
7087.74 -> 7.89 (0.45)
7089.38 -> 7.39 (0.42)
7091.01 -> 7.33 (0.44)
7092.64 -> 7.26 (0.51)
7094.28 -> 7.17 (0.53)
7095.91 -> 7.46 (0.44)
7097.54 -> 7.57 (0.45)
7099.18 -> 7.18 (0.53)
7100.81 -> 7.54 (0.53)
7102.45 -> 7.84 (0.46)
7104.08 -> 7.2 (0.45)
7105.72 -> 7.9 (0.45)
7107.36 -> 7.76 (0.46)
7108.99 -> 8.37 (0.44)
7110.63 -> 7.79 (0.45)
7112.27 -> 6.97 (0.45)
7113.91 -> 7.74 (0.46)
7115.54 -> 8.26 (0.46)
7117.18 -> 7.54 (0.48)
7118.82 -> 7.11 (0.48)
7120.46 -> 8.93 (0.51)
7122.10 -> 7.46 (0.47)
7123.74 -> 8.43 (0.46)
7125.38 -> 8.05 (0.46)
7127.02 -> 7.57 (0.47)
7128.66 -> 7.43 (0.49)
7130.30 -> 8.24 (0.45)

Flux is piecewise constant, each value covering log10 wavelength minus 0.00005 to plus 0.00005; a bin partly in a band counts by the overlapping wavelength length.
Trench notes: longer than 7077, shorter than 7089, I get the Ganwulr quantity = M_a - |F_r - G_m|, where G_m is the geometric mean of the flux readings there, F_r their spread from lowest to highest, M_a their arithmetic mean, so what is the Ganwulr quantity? 1.0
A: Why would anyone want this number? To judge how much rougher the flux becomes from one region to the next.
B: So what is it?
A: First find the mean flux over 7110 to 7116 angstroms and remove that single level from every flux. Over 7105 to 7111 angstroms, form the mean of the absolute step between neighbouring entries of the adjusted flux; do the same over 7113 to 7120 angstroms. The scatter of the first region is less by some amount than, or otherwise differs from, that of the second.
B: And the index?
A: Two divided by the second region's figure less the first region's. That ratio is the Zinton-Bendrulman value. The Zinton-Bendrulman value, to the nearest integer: 18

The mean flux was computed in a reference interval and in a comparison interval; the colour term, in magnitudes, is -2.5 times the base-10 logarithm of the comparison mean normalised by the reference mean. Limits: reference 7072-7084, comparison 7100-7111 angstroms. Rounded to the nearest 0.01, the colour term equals 0.03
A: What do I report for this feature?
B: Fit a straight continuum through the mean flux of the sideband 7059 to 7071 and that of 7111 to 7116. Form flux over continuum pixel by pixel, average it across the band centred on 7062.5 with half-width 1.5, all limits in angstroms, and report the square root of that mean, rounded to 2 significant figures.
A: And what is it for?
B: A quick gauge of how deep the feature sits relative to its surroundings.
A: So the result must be 0.98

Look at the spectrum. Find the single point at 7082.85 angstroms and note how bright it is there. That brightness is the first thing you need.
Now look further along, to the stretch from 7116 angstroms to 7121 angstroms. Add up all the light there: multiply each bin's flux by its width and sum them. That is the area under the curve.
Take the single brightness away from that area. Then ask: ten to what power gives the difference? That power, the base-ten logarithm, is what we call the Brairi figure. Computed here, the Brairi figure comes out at 1.49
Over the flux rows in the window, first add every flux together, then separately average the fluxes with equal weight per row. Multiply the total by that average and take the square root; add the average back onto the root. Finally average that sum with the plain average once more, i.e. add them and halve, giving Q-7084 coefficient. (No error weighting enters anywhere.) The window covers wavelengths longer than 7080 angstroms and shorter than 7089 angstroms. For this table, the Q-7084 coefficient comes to 16.6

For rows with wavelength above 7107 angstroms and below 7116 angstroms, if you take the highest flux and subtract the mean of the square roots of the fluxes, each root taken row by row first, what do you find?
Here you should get 5.6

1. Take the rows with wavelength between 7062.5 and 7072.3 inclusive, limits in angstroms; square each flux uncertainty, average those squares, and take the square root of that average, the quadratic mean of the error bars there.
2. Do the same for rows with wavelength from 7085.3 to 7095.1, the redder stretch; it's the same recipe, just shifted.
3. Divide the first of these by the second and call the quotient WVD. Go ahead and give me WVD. 0.99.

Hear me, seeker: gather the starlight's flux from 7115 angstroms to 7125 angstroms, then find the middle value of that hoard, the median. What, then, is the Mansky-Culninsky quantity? 7.90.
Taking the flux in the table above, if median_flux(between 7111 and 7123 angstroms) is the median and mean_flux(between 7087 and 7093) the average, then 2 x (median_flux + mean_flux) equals 30.0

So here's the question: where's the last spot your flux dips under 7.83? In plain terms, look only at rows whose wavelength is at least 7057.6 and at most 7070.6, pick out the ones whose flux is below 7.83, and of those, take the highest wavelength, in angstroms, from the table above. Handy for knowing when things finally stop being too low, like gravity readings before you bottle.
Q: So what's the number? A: 7069.82 angstroms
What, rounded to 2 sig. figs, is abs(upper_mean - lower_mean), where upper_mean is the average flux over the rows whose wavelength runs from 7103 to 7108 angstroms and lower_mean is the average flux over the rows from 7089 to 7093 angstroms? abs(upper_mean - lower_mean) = 0.29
